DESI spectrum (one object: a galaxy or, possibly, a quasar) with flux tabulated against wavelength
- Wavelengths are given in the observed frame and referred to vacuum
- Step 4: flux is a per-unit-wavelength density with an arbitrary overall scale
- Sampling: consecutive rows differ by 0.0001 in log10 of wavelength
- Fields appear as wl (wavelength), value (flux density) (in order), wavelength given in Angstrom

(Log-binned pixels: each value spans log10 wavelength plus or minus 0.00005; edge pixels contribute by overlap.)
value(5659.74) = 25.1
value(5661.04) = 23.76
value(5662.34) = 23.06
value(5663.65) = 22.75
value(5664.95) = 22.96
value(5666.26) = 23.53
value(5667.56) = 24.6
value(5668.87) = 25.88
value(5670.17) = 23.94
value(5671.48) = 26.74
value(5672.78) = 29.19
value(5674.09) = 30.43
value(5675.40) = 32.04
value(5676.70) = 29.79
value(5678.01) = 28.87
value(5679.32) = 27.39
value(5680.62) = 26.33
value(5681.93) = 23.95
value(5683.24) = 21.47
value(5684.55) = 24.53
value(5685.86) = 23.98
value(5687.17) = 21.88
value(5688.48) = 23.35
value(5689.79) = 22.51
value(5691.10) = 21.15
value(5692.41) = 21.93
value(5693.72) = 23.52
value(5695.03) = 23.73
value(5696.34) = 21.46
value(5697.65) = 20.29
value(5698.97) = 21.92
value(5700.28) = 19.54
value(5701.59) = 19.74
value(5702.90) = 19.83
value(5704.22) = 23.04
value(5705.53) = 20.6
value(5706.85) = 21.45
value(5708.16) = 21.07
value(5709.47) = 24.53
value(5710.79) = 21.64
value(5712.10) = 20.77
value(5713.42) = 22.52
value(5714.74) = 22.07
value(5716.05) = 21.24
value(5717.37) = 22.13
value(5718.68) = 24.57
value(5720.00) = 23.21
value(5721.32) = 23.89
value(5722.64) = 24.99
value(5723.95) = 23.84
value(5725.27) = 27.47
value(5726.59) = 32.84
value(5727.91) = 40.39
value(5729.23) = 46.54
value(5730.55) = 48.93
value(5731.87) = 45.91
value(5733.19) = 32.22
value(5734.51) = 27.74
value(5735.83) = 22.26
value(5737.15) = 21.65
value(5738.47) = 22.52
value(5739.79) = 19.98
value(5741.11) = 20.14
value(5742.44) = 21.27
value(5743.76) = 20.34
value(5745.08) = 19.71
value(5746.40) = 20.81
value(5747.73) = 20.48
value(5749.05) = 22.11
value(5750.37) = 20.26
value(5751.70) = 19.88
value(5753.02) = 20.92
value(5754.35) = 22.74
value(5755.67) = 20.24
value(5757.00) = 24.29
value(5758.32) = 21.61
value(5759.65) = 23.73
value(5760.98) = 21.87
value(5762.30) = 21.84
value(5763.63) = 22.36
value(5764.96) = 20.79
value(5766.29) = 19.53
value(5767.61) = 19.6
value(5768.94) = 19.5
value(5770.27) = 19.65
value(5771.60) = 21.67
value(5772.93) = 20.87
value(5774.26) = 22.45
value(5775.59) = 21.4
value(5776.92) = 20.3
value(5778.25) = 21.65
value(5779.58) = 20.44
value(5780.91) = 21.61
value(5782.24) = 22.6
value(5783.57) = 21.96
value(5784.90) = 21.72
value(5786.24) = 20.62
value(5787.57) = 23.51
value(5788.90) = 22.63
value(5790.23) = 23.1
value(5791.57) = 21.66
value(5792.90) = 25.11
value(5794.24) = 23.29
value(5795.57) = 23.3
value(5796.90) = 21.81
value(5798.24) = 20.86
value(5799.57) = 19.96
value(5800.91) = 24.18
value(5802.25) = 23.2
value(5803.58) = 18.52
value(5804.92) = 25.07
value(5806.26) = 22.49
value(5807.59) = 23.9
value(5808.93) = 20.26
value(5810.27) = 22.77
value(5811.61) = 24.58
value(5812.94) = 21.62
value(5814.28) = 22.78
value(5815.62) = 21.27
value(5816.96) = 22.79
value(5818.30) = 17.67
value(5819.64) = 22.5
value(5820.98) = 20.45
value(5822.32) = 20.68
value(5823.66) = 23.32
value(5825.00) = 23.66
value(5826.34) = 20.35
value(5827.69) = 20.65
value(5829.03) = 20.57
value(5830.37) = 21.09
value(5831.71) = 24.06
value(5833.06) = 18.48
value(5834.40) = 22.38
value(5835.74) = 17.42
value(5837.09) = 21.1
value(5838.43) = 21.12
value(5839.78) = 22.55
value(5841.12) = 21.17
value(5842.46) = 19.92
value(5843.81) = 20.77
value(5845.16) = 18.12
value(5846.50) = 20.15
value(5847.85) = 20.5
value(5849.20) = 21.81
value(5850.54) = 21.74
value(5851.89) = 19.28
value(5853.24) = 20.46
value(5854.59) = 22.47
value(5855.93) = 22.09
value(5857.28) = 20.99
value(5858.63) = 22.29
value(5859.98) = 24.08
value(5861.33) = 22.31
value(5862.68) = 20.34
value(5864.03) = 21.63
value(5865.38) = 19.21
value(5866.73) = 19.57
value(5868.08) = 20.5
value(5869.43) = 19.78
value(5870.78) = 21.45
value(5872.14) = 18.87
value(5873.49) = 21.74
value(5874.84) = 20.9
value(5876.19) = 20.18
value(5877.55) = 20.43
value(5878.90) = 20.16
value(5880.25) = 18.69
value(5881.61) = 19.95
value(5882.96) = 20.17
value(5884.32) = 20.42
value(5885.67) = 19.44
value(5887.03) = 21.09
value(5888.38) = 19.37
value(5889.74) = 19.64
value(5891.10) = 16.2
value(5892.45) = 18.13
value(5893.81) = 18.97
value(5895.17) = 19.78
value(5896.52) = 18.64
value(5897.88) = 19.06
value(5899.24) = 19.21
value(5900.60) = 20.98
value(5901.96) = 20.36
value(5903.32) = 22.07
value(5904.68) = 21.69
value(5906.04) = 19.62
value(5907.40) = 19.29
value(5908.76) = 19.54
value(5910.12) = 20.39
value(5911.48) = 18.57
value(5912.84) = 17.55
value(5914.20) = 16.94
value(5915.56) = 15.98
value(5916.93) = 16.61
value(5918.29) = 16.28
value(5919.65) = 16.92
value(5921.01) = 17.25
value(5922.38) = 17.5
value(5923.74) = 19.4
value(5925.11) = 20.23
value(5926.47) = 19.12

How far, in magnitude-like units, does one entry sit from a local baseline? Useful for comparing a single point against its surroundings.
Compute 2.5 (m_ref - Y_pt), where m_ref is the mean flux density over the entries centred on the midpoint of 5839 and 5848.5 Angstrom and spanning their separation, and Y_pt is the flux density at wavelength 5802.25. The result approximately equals -7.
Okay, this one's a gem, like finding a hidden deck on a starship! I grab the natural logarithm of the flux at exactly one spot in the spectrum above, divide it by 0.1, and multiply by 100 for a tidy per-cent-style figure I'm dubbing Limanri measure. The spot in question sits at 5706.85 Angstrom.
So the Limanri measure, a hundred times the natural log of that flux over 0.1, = 3066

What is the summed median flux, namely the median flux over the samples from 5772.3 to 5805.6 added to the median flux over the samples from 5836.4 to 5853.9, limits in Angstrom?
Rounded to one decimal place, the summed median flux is 42.6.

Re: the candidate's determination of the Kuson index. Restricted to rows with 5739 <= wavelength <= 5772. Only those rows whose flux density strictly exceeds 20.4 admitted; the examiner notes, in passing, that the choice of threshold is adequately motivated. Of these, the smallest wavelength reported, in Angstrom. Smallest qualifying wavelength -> 5742.44 Angstrom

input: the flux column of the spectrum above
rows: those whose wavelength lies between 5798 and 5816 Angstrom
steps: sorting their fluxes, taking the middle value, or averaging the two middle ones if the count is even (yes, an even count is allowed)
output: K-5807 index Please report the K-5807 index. 22.6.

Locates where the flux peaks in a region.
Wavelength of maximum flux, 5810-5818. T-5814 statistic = 5811.61 Angstrom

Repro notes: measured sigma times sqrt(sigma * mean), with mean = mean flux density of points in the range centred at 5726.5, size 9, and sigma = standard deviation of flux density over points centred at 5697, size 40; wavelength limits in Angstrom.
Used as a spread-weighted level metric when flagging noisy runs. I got 19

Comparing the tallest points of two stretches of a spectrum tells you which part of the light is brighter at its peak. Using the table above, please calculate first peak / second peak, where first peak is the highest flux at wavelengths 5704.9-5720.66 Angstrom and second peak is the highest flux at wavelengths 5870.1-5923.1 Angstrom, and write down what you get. 1.11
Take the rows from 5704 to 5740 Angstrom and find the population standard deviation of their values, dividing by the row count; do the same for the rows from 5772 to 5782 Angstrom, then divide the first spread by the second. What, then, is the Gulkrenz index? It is 12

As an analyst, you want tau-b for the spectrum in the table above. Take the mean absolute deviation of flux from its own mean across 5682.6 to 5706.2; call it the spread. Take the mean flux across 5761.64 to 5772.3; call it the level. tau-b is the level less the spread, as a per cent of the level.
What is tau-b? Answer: 93.9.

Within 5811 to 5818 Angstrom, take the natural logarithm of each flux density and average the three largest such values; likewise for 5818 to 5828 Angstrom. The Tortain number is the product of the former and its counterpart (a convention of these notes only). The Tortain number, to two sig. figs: 9.9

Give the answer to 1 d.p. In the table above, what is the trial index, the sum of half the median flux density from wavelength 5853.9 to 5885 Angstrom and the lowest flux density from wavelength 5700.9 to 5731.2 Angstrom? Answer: 30.0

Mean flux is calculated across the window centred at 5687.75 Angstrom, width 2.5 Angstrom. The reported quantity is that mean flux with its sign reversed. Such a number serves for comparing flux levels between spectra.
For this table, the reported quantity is -22.6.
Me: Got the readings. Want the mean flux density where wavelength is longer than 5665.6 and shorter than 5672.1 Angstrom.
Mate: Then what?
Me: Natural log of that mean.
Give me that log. 3.22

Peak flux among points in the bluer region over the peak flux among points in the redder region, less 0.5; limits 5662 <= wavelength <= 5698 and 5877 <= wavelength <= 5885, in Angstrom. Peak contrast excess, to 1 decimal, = 1.1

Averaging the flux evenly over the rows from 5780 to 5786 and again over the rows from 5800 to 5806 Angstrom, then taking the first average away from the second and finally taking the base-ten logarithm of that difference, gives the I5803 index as -0.11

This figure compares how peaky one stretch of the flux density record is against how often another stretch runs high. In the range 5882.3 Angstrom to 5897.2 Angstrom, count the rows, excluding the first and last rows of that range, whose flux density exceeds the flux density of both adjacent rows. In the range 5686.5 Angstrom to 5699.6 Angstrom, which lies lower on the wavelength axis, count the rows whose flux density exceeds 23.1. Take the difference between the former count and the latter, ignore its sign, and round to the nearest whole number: 1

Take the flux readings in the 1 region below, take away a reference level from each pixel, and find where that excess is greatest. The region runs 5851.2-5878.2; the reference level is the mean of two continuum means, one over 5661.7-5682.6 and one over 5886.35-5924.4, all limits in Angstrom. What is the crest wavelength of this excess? 5859.98 Angstrom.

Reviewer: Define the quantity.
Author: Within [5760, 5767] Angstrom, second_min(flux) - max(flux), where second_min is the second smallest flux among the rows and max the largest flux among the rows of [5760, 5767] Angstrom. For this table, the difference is -1.6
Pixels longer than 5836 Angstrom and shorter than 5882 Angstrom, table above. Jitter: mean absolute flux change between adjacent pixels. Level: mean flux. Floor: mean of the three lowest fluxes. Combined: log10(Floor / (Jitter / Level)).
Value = 2.47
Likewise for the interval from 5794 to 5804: 2.36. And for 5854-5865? 2.53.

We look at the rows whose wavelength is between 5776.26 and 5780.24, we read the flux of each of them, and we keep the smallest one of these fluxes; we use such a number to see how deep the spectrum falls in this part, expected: 20.3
